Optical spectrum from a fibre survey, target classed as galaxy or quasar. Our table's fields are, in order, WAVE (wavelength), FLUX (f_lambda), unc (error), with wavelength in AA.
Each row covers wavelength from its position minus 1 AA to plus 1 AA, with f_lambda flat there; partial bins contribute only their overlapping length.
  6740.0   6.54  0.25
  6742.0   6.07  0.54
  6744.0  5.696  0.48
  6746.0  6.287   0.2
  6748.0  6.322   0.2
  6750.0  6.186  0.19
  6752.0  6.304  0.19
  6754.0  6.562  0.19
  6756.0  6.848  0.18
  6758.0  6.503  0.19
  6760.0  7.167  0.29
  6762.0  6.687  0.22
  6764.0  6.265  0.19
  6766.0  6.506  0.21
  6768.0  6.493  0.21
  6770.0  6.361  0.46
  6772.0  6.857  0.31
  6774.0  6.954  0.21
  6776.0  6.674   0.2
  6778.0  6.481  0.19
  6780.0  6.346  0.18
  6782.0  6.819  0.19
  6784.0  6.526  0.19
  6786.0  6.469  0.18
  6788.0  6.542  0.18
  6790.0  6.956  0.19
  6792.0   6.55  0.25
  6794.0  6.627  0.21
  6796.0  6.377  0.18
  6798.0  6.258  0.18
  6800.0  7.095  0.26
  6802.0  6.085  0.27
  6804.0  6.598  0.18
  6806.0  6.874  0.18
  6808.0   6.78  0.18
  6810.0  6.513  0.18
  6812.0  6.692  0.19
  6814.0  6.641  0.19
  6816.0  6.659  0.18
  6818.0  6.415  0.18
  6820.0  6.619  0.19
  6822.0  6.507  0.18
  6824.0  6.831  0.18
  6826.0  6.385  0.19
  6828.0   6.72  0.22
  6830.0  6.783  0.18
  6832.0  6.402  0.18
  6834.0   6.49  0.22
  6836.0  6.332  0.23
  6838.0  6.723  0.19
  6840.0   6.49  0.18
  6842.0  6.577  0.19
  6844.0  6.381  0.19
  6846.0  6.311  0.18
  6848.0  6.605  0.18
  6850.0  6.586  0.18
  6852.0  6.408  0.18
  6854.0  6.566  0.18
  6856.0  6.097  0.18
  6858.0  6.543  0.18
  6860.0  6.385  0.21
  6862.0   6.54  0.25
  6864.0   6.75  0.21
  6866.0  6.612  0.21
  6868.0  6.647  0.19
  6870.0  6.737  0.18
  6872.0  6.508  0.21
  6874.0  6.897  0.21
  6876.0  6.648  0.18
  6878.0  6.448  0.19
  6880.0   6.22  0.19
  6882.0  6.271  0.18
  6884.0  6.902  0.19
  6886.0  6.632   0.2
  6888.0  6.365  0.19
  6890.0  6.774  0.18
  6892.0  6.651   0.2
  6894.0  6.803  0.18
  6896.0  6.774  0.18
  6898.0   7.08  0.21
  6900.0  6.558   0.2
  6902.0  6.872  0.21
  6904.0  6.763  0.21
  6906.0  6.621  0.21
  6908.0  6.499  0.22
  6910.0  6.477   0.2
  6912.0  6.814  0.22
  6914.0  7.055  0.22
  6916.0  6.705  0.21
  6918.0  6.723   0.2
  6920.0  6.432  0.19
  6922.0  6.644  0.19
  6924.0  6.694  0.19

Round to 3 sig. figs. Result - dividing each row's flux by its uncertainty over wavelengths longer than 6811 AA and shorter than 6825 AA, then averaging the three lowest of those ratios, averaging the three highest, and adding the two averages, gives 72.0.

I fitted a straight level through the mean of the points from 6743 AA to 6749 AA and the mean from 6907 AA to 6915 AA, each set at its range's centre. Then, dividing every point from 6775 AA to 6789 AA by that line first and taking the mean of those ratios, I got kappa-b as 1.05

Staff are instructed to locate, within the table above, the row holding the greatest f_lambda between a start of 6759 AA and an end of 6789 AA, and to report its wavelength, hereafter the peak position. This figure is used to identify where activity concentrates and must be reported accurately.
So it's 6760.0 AA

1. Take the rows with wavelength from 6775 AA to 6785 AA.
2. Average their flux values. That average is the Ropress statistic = 6.57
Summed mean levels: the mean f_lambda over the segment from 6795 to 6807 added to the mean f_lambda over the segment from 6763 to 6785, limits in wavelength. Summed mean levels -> 13.1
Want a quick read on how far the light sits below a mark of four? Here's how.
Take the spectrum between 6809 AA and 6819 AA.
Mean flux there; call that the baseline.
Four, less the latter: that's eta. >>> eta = -2.58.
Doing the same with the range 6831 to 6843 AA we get -2.50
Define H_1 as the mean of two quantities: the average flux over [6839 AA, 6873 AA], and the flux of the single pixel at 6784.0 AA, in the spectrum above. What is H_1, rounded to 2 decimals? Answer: 6.52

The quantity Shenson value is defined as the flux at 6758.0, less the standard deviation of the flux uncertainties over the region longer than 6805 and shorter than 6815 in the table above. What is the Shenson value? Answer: 6.50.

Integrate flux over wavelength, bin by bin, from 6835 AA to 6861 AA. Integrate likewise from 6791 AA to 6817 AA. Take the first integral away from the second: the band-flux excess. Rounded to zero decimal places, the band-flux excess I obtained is 3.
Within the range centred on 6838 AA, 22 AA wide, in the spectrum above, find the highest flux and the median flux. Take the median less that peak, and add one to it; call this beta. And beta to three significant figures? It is 0.707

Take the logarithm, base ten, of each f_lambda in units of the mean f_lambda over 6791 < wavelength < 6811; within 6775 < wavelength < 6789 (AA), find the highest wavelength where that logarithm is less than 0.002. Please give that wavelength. 6788.0 AA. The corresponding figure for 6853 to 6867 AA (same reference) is 6862.0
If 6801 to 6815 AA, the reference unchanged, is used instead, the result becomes 6810.0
